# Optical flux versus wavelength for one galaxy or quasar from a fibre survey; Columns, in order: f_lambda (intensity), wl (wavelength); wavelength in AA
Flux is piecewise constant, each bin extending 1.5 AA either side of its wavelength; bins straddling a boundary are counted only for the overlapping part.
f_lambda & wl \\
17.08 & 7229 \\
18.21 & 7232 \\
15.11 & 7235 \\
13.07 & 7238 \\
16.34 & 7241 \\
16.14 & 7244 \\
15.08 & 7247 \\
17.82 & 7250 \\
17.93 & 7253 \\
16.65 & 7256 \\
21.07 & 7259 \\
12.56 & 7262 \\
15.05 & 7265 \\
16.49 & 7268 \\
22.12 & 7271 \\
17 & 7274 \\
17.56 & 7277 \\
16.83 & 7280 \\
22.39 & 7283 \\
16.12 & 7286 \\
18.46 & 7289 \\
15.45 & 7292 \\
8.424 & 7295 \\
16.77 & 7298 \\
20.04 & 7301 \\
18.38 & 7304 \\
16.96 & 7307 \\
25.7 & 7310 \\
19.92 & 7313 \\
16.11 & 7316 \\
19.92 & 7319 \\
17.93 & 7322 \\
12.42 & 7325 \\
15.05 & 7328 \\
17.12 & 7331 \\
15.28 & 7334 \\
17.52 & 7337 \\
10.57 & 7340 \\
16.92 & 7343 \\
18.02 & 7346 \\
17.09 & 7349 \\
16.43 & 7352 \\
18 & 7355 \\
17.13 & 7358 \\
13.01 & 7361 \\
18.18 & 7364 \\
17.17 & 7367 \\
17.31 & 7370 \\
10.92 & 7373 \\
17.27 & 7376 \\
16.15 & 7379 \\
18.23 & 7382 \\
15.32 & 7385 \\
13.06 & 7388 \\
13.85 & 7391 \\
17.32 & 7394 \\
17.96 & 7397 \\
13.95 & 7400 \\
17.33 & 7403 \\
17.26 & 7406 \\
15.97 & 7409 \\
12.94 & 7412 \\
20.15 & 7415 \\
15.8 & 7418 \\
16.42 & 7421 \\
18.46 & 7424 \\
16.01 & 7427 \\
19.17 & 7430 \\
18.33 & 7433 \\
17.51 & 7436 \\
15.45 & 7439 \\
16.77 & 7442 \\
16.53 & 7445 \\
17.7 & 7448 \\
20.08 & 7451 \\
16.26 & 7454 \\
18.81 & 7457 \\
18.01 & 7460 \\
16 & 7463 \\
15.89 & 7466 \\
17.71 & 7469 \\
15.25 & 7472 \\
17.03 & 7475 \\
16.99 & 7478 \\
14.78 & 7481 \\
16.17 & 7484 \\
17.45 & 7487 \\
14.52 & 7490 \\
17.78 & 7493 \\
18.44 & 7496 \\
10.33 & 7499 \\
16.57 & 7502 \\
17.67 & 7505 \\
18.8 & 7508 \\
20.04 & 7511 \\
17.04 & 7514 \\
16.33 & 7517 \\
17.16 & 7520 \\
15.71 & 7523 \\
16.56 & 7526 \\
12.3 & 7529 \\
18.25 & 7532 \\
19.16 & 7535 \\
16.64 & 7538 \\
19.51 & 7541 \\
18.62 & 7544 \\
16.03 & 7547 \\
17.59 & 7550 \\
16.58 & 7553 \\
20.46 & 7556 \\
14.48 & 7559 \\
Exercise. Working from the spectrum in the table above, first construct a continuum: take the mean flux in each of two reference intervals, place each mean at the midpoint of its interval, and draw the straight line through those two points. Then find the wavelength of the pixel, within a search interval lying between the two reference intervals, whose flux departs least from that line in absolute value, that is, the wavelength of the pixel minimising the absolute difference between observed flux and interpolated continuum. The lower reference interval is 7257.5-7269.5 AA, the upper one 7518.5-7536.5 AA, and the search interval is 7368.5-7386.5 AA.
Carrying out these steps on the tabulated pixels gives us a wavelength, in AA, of 7379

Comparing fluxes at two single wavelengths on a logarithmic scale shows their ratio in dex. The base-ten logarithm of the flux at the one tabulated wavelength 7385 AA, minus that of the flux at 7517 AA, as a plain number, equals -0.03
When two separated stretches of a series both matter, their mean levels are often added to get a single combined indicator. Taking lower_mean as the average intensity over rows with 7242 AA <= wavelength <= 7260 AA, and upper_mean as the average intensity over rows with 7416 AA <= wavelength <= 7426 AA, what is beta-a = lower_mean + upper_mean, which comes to 34.3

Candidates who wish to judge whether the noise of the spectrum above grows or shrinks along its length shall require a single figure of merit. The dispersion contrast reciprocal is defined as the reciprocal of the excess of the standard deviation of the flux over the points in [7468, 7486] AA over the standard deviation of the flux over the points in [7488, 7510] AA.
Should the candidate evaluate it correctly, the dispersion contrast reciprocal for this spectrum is -1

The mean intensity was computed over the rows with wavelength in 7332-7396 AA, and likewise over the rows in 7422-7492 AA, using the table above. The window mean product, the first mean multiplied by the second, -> 271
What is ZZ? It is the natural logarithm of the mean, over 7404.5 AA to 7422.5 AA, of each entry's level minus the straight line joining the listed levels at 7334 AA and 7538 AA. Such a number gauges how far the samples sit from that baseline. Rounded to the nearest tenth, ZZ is -0.5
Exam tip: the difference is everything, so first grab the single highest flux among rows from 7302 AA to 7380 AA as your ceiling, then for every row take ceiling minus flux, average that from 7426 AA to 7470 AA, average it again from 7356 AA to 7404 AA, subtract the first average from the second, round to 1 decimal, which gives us 1.5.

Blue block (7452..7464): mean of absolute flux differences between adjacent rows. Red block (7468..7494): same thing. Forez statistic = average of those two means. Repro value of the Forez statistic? 1.9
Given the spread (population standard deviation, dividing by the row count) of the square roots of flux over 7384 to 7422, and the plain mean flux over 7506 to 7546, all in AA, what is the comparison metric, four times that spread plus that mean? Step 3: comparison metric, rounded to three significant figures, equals 18.4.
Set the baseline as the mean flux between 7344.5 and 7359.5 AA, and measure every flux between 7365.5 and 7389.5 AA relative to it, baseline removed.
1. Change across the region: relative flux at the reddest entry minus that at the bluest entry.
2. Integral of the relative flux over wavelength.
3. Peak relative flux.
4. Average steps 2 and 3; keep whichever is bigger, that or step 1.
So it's -4.1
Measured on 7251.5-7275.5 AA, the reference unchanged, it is 2.7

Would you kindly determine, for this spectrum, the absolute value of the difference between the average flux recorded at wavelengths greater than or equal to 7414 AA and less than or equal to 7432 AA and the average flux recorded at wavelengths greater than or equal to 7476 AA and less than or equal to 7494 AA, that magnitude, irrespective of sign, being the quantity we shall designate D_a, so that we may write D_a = 1.4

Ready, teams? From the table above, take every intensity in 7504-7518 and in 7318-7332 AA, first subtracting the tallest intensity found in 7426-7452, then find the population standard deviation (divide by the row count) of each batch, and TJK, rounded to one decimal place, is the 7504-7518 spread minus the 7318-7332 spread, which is -1.3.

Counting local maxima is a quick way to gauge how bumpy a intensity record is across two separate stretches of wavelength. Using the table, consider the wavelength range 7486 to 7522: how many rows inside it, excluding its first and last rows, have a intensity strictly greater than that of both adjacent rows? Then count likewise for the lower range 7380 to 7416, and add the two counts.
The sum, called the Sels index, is 4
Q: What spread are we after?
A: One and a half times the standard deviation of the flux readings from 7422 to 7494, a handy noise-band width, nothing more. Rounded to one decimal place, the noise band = 2.1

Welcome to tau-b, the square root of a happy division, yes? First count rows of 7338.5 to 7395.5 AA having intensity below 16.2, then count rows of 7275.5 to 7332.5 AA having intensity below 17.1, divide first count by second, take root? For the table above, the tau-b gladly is 0.88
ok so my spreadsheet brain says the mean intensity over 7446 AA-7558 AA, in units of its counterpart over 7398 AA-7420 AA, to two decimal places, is 1.05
